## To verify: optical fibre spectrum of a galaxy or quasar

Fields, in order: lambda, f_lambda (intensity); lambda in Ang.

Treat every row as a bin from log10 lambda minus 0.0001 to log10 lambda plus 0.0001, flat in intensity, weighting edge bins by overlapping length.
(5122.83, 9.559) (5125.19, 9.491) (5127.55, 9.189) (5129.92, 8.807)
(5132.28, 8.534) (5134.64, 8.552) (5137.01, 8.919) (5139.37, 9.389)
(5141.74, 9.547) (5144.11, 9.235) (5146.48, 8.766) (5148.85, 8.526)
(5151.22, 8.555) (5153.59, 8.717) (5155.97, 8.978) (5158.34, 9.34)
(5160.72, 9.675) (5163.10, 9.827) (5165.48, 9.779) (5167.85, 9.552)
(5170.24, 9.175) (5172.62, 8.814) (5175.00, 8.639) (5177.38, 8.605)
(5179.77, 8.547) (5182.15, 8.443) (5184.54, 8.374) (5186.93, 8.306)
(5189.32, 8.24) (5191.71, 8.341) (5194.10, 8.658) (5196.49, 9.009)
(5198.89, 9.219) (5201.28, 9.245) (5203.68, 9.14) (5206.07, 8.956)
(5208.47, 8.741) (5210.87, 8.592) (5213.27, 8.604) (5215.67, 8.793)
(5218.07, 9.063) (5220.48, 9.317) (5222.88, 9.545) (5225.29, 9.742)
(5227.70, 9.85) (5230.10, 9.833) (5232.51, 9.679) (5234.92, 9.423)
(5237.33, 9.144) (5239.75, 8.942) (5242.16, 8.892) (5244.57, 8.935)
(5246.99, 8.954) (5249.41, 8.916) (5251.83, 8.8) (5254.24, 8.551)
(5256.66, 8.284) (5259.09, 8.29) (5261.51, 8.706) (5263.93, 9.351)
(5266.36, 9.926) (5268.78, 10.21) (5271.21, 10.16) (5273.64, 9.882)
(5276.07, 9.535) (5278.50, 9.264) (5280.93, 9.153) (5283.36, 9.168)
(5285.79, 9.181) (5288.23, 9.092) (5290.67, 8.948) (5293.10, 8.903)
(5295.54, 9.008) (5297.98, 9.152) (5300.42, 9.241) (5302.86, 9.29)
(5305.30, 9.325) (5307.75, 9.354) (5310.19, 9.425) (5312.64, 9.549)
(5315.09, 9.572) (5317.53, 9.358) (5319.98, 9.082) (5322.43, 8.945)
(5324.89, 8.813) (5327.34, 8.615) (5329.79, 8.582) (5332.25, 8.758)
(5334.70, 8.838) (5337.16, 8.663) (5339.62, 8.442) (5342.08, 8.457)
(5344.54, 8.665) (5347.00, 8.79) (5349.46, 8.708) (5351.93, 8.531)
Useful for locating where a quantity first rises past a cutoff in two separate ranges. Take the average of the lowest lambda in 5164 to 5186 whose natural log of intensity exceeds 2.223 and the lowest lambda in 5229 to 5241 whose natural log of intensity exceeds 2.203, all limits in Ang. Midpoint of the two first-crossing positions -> 5197.8 Ang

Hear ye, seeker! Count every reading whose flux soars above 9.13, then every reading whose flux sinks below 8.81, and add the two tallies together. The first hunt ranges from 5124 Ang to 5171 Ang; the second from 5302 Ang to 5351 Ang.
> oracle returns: 20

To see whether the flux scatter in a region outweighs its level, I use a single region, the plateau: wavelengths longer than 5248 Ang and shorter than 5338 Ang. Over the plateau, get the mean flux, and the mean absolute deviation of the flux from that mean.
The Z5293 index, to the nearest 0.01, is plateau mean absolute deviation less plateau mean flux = -8.78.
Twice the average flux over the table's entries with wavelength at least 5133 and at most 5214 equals 17.8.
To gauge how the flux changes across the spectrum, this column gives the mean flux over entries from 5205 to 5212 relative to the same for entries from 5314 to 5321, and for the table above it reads 0.94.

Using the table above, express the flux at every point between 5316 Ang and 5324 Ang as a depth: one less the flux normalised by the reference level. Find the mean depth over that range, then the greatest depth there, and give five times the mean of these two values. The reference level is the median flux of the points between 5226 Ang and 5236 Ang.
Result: 0.37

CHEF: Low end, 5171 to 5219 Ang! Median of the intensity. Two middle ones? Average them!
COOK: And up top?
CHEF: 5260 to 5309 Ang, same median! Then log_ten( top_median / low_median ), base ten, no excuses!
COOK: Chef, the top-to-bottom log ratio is 0.029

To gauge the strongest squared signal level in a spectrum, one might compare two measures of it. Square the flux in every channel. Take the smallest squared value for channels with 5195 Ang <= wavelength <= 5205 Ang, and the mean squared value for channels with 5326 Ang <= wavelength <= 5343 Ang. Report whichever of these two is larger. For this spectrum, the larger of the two 81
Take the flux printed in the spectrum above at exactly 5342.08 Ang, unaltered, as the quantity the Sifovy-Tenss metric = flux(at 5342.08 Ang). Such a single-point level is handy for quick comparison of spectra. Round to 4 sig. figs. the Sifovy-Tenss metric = 8.457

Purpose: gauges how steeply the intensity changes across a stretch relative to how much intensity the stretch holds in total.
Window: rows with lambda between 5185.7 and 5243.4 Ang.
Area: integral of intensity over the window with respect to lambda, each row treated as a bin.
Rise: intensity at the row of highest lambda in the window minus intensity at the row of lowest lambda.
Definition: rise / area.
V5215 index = 0.0011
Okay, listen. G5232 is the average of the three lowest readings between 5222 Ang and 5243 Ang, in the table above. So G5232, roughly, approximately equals 8.99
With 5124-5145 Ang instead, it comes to 8.63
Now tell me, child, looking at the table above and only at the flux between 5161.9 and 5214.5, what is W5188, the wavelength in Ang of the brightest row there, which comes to 5163.10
